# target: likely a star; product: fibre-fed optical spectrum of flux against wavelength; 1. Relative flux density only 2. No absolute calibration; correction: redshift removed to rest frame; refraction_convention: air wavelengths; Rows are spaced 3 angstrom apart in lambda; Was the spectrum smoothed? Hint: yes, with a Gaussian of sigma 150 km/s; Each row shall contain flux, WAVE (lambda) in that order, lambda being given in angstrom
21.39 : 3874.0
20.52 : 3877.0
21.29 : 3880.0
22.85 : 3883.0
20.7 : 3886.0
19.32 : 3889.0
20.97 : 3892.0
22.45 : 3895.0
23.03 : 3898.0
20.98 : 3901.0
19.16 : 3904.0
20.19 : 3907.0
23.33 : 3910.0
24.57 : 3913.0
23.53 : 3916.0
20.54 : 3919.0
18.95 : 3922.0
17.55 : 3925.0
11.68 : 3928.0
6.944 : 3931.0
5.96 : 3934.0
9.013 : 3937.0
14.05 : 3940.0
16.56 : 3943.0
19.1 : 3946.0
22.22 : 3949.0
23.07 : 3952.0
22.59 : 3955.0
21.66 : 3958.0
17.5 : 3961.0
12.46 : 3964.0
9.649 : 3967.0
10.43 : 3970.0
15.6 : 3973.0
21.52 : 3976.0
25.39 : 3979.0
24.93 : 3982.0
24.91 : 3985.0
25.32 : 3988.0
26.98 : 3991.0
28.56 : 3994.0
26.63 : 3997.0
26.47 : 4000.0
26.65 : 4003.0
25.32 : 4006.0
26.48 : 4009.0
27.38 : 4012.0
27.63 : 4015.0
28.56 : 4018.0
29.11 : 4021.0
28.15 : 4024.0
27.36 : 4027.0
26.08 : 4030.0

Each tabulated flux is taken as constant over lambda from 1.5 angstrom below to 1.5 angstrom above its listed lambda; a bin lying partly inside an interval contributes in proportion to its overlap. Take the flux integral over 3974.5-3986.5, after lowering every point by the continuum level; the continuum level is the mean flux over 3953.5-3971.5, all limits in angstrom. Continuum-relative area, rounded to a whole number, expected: 102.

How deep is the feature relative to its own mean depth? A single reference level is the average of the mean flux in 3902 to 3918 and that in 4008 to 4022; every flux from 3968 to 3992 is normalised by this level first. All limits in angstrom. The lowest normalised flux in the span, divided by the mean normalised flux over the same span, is 0.48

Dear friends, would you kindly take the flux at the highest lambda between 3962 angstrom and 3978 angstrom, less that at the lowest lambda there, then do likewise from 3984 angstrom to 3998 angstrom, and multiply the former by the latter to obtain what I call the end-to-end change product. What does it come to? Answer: 16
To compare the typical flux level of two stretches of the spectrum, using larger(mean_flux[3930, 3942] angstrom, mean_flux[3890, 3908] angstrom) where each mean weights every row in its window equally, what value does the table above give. 21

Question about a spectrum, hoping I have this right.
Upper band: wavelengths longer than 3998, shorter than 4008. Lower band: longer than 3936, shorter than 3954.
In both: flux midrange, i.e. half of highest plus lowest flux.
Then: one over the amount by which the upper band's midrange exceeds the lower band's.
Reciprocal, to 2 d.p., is 0.10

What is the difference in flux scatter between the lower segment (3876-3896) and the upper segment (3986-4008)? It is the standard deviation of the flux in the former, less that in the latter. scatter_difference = 0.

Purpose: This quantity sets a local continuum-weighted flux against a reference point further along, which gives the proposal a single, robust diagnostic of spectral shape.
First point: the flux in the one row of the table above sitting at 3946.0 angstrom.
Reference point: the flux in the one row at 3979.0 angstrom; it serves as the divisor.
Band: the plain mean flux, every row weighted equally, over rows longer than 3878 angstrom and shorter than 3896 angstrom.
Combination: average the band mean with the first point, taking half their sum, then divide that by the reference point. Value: 0.79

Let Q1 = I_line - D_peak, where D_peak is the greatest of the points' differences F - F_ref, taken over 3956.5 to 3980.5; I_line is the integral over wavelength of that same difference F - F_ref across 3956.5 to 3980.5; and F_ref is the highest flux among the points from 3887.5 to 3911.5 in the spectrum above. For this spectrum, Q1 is -159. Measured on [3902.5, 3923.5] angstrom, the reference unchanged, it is -40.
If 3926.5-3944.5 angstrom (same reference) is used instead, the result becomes -221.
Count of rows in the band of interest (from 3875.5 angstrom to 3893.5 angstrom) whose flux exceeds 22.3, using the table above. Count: 1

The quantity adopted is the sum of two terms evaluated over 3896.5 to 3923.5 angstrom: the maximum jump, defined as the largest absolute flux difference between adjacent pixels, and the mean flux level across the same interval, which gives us 24.7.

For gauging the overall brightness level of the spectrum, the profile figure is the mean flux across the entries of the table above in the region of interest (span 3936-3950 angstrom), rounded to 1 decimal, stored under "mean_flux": 16.2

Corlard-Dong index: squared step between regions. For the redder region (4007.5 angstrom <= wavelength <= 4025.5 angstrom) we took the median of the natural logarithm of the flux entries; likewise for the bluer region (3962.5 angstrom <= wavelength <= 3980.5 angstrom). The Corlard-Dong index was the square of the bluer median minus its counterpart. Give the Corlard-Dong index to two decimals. 0.48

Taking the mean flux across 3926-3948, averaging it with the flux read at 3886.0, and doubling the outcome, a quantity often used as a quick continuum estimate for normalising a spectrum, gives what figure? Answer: 33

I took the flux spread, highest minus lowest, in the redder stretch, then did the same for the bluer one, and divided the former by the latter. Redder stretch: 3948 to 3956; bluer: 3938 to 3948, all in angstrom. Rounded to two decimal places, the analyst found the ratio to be 0.17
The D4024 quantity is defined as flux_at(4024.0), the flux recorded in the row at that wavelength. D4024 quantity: 28.15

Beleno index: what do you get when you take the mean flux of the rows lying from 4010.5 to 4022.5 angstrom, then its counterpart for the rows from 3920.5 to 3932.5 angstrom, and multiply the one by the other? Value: 388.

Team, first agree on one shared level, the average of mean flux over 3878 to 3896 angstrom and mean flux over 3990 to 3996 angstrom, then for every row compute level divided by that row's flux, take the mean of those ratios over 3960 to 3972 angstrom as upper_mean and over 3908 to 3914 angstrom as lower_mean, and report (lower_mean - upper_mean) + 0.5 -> -0.5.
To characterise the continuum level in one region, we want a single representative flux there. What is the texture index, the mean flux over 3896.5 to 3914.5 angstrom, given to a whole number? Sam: 22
